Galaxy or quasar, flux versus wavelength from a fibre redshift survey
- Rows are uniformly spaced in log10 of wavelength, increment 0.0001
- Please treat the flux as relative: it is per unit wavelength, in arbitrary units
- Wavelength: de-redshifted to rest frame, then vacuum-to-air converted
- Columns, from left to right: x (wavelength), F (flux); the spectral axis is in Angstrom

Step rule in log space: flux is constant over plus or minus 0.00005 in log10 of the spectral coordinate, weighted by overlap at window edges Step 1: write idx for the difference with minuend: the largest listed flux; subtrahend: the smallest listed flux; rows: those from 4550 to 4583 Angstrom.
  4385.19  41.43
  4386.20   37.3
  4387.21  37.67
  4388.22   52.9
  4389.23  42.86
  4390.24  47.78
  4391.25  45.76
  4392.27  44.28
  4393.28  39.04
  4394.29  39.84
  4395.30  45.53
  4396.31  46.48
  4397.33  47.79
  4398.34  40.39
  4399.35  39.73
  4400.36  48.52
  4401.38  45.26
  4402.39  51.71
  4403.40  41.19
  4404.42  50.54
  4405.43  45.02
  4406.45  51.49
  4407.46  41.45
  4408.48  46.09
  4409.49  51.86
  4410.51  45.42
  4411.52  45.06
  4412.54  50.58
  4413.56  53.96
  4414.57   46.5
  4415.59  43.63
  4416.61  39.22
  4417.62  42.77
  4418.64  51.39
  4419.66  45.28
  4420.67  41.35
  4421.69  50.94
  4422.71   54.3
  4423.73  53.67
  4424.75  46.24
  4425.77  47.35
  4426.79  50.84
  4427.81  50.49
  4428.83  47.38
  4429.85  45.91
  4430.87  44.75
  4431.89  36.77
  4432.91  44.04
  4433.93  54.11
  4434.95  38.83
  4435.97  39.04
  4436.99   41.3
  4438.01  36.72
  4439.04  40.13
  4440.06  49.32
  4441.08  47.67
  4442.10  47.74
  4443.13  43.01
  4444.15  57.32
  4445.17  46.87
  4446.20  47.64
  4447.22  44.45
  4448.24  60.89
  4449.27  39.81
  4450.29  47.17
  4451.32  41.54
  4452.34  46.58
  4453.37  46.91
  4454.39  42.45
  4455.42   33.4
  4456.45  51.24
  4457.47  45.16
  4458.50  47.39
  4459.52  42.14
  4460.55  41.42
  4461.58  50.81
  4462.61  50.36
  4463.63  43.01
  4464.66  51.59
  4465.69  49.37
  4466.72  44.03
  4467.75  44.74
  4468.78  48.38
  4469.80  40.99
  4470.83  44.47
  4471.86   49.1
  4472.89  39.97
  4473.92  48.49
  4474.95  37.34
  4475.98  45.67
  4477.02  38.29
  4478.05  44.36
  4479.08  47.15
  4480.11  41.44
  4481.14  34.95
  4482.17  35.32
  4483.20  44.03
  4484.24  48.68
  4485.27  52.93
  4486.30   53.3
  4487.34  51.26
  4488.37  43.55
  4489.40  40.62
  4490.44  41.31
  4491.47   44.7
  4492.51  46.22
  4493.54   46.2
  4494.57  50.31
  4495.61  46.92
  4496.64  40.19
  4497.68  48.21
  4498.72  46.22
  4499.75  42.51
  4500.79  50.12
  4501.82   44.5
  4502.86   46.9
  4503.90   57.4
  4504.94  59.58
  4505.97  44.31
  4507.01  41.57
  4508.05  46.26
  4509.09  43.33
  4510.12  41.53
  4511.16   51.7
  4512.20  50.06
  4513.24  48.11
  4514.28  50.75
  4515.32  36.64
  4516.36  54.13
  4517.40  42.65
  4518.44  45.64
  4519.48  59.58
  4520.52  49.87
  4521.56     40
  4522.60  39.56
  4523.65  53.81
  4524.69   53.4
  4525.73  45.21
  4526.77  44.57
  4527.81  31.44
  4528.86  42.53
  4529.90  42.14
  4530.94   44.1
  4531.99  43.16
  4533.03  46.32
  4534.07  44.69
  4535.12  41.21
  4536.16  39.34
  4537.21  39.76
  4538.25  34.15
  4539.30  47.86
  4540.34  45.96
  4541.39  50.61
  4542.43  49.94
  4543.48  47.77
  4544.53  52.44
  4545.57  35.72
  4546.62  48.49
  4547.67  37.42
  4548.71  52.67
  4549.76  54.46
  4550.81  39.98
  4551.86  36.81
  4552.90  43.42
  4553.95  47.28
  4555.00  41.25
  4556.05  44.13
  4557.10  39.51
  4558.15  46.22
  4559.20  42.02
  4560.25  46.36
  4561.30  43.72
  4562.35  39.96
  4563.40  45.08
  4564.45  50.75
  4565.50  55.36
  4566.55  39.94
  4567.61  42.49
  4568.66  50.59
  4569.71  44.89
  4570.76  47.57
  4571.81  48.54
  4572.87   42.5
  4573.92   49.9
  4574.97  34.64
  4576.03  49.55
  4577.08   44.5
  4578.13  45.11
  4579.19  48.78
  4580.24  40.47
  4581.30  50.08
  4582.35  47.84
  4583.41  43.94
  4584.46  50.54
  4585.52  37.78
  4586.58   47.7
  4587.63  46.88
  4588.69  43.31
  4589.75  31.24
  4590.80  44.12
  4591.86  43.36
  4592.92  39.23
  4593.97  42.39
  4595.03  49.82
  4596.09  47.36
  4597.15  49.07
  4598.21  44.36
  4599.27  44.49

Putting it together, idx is 20.7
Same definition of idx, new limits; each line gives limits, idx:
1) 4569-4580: 15.3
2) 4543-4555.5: 18.7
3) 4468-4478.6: 11.8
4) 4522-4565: 23.0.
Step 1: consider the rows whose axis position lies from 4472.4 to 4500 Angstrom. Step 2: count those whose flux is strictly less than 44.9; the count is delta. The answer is 14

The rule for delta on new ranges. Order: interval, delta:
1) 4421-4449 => 10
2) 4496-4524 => 11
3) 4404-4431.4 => 6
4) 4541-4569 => 13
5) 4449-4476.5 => 13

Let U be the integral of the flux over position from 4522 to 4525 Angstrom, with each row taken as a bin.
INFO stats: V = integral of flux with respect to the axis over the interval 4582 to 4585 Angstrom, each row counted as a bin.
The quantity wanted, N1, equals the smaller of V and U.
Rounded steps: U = 145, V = 142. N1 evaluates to 142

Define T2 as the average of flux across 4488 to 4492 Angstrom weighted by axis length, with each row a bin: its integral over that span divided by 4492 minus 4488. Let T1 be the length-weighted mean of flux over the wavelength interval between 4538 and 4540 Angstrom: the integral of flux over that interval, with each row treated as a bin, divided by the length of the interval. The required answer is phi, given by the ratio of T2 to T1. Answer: 1.00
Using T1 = 42.4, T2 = 42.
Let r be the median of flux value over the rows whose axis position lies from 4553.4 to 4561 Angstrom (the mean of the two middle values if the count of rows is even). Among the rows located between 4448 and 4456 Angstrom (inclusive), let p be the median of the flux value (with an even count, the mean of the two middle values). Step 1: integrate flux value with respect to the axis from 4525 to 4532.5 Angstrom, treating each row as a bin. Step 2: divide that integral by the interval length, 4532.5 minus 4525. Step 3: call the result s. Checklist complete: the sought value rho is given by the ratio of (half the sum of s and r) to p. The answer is 0.97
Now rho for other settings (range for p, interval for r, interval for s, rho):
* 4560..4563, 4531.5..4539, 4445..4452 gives 1.01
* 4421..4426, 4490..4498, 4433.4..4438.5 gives 0.87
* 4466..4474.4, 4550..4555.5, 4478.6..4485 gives 0.94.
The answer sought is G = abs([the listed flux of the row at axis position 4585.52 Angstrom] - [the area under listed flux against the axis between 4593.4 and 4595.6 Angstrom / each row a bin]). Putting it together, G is 64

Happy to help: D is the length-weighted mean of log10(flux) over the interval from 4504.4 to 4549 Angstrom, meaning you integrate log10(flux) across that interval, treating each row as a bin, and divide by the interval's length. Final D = 1.65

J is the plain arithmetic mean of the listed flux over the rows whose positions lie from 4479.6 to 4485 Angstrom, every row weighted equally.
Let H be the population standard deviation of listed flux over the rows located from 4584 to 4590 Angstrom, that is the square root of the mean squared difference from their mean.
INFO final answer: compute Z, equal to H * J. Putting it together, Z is 269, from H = 6.6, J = 40.9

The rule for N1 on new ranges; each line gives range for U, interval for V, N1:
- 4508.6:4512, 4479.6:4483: 129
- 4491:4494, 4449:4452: 130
